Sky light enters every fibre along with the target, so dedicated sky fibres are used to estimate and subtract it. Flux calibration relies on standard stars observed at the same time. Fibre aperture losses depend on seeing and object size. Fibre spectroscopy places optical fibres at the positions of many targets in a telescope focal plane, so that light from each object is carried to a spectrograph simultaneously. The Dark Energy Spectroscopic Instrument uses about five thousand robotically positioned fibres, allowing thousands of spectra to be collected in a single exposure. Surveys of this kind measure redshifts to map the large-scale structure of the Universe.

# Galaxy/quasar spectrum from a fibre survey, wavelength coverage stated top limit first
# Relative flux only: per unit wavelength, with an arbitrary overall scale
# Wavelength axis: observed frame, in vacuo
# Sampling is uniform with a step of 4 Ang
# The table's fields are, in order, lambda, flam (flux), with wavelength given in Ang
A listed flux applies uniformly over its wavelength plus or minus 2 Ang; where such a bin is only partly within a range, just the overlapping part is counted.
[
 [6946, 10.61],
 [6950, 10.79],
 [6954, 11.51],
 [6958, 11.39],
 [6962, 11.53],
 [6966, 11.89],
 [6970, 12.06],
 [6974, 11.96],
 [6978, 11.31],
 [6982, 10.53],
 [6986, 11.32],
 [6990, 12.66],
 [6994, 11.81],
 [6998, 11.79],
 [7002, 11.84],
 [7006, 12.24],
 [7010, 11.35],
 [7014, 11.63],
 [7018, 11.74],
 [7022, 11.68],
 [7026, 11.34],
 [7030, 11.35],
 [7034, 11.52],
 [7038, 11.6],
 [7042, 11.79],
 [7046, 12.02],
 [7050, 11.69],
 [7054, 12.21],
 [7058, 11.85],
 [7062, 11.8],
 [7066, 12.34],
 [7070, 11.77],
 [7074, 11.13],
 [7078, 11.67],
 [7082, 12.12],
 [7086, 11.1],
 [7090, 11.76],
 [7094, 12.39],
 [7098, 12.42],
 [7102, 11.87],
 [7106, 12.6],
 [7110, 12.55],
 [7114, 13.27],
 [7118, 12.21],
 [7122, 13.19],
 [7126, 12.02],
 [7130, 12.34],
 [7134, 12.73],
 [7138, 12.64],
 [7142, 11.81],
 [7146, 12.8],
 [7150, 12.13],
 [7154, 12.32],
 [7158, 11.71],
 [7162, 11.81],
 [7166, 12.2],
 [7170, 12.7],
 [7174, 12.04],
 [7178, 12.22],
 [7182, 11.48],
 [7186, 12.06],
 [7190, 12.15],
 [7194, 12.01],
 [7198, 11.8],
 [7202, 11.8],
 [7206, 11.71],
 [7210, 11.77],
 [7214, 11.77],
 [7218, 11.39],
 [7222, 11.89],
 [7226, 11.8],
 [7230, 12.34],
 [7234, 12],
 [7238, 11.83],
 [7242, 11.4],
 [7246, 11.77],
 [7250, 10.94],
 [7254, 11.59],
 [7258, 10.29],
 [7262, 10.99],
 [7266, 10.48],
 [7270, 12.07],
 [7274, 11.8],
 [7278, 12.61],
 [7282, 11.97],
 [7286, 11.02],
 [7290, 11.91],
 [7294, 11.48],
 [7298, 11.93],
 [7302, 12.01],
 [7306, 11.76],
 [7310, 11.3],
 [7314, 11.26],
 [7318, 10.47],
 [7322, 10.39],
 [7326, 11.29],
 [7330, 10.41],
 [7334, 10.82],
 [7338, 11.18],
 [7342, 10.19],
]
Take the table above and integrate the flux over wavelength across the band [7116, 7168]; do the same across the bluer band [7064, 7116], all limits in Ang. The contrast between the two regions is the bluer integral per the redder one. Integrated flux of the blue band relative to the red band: 0.98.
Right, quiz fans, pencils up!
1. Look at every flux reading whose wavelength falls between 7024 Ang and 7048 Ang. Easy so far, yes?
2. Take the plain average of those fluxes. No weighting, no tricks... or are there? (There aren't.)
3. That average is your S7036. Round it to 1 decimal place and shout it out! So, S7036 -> 11.6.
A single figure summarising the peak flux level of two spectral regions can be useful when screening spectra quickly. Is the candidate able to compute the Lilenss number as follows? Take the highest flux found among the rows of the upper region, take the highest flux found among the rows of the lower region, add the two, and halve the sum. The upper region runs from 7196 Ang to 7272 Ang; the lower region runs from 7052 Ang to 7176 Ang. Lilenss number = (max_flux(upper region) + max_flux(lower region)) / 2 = 12.8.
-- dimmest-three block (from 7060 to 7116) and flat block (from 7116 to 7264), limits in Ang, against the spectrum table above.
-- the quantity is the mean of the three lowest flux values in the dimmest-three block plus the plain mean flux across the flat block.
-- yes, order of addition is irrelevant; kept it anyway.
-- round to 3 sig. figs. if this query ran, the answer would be 23.2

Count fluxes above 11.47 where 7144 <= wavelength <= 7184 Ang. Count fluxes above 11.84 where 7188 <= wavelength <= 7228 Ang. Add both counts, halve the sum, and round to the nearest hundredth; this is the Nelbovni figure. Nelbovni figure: 6.50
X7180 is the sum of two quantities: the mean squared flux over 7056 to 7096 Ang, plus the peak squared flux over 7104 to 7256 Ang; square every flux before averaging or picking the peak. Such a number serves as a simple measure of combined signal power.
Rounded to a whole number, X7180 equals 315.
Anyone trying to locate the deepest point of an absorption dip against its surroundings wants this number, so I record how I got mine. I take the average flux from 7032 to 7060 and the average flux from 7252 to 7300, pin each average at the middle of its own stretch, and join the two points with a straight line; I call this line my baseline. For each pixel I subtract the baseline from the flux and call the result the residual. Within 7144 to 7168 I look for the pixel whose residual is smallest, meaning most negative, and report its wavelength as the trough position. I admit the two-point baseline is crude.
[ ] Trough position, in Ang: 7158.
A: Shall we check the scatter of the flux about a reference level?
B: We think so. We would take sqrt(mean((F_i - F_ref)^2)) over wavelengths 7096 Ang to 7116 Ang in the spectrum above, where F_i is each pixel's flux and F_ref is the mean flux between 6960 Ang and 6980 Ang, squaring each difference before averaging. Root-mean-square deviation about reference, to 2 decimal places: 0.91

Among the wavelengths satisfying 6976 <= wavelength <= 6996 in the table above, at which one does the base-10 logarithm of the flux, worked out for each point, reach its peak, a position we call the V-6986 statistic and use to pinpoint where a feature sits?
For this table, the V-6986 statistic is 6990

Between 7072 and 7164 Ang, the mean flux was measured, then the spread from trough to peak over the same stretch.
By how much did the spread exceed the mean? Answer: -10.0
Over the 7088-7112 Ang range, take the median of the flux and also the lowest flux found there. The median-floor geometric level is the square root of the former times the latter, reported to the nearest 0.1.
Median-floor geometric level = 12.1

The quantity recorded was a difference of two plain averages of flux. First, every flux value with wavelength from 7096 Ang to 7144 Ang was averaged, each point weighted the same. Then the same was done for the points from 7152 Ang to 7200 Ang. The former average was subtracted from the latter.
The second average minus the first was -0.4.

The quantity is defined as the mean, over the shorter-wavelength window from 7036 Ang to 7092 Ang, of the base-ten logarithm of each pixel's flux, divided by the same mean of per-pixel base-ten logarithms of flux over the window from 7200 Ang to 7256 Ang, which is 1.00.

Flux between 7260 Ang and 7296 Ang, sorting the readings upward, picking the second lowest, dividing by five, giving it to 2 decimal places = 2.20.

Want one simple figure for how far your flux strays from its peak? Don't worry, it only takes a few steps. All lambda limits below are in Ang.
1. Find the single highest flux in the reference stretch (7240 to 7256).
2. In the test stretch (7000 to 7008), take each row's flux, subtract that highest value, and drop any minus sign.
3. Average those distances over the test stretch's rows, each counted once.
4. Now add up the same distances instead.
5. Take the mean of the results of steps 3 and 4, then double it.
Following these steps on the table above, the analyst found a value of 0.81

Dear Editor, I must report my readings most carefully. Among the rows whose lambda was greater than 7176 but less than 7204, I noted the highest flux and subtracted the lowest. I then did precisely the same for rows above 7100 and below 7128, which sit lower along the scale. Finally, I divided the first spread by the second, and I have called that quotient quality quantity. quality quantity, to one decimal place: 0.5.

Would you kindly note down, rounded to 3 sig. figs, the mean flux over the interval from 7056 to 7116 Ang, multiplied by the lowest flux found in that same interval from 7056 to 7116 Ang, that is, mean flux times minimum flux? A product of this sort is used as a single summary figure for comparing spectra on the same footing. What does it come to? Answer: 134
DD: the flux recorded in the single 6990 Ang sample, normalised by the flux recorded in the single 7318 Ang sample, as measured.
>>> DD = 1.21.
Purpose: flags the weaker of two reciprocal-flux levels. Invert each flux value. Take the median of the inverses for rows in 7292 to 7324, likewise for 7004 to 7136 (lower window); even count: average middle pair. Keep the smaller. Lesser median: 0.0844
